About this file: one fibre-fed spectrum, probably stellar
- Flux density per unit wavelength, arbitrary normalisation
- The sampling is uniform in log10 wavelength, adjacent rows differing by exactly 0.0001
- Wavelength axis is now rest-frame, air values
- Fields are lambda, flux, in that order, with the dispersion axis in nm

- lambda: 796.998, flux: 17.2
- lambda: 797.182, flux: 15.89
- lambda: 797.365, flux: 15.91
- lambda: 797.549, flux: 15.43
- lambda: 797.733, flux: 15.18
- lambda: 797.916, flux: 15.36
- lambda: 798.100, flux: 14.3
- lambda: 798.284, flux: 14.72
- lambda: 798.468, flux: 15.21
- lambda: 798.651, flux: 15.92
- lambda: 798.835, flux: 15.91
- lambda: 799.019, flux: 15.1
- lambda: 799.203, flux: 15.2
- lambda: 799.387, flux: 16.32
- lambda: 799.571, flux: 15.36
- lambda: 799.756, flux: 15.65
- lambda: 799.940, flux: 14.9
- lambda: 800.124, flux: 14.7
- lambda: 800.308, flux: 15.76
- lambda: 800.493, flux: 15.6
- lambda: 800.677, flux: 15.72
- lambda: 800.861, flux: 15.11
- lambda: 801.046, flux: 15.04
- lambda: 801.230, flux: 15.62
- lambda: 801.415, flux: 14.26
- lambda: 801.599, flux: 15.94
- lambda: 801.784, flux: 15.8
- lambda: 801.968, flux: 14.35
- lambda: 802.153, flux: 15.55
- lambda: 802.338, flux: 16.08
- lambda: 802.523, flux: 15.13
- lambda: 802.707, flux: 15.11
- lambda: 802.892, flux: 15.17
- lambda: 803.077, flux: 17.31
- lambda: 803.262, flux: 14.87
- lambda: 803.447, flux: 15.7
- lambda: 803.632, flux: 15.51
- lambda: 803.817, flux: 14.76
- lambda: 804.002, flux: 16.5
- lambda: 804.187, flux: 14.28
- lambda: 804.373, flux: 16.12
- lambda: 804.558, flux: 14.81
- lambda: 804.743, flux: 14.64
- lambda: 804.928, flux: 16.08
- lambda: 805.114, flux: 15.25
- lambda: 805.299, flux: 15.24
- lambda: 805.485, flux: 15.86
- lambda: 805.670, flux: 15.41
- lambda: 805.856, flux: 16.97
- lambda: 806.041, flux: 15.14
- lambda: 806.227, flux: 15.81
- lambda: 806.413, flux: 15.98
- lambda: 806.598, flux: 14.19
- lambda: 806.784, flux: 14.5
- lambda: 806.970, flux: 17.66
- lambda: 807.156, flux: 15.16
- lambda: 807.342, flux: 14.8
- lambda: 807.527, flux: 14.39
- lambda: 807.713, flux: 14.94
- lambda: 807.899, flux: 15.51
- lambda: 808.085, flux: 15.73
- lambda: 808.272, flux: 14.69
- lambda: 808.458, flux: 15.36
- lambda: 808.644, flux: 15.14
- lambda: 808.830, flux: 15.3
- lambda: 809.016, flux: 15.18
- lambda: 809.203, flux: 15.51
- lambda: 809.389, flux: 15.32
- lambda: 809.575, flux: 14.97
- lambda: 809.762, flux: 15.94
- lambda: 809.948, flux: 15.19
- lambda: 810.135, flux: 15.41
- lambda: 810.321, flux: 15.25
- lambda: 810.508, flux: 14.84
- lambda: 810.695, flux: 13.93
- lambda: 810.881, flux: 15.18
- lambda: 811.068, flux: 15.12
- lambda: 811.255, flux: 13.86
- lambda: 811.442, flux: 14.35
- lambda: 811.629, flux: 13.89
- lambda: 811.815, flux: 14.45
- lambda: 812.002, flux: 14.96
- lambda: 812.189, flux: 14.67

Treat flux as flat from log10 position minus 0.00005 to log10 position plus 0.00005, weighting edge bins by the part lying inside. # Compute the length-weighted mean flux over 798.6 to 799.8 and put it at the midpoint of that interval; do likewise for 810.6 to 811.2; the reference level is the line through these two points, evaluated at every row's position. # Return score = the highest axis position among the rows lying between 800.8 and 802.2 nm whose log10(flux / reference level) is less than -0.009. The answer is 801.968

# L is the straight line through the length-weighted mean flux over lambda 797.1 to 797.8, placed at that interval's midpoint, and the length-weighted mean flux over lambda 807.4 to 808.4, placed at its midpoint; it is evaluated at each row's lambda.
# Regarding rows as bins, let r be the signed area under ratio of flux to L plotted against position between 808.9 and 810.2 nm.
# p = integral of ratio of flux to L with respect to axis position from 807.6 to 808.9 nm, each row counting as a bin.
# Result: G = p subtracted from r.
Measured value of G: 0.018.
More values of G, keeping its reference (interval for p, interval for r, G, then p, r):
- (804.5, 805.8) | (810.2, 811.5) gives -0.036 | 1.32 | 1.28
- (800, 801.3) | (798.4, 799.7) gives 0.012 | 1.29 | 1.30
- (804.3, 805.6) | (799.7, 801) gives -0.029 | 1.32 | 1.29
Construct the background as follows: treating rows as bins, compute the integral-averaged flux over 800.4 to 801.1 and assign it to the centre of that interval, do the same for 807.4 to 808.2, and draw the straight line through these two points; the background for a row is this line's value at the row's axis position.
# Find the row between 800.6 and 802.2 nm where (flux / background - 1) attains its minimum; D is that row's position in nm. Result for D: 801.415 nm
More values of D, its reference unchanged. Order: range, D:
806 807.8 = 806.598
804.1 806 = 804.187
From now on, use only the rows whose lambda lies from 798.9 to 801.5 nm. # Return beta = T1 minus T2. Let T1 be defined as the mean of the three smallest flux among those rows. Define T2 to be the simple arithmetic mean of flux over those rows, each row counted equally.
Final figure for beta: -0.69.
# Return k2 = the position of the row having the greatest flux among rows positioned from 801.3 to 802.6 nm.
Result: 802.338 nm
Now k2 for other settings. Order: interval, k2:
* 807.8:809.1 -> 808.085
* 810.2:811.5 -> 810.321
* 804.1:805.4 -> 804.373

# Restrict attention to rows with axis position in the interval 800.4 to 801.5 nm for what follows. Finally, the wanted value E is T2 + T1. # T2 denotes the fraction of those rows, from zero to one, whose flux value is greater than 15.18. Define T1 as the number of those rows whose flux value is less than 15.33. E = 3.5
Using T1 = 3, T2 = 0.50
